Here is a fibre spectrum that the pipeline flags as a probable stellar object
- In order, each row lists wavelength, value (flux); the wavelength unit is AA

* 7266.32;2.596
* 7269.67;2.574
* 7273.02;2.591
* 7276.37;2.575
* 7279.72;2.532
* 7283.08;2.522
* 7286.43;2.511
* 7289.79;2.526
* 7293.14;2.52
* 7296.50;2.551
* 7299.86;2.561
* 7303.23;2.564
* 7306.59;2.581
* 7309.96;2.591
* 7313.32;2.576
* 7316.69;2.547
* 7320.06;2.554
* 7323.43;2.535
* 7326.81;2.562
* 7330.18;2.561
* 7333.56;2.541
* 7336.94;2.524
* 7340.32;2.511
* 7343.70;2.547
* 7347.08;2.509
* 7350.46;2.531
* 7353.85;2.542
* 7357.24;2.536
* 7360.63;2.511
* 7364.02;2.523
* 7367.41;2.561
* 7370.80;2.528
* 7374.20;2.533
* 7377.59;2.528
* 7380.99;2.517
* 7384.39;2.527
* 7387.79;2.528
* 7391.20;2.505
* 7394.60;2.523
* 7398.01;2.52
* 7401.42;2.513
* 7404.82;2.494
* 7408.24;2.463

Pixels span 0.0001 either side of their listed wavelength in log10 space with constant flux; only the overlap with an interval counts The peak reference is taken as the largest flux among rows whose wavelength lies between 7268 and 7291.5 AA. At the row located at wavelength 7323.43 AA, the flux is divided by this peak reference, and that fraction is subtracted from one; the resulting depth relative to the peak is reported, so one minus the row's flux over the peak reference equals 0.022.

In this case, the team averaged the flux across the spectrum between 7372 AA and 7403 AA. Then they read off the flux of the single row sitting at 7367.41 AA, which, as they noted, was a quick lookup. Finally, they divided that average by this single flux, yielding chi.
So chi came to 0.98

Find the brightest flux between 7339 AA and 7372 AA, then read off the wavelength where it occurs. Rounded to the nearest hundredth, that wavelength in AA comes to 7367.41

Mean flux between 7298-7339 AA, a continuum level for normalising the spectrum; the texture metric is 2.56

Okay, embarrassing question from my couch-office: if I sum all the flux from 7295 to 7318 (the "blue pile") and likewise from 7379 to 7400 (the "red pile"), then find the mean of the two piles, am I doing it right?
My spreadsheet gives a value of 16.5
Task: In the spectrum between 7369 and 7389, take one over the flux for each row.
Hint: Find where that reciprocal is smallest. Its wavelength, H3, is 7374.20 AA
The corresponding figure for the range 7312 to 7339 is 7313.32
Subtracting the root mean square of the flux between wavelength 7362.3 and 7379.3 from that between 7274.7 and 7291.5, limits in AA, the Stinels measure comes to -0.001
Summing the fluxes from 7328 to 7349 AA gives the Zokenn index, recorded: 15.2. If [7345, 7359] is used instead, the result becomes 10.1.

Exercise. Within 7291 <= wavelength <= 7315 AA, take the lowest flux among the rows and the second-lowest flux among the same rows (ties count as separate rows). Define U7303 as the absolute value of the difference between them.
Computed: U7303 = 0.031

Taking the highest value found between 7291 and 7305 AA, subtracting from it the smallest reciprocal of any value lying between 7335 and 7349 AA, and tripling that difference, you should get 6.51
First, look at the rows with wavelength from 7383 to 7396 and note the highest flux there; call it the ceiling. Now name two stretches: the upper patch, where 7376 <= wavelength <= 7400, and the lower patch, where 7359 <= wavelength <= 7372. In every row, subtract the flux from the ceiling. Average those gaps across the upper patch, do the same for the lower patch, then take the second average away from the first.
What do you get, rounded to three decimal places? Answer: 0.010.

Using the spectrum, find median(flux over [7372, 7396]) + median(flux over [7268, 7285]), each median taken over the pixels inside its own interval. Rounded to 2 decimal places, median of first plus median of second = 5.10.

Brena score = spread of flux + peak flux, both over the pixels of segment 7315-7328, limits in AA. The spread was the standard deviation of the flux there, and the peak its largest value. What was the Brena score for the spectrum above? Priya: 2.57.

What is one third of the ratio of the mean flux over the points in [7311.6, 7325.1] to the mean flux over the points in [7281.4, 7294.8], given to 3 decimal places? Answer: 0.338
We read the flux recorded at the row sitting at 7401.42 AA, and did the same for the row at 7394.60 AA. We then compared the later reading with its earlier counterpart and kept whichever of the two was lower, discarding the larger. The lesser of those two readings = 2.51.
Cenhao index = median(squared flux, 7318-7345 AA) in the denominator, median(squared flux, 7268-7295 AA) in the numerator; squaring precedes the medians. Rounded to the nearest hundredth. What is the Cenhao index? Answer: 0.99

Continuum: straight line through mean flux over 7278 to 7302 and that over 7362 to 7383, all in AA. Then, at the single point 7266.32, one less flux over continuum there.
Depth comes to -0.025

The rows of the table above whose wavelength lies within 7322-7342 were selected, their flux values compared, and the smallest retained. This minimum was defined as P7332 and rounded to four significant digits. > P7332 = 2.511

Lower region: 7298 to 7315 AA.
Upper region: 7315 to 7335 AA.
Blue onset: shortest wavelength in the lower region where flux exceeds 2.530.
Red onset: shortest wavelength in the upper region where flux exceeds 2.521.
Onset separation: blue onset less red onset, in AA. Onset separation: -16.8 AA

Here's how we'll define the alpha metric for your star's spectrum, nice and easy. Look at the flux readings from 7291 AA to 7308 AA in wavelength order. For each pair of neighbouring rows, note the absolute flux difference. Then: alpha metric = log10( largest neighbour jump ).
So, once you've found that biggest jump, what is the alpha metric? -1.51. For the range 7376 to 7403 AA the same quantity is -1.64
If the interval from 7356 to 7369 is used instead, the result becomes -1.42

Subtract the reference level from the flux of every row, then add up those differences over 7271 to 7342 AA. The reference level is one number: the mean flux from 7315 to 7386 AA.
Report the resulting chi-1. 0.31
